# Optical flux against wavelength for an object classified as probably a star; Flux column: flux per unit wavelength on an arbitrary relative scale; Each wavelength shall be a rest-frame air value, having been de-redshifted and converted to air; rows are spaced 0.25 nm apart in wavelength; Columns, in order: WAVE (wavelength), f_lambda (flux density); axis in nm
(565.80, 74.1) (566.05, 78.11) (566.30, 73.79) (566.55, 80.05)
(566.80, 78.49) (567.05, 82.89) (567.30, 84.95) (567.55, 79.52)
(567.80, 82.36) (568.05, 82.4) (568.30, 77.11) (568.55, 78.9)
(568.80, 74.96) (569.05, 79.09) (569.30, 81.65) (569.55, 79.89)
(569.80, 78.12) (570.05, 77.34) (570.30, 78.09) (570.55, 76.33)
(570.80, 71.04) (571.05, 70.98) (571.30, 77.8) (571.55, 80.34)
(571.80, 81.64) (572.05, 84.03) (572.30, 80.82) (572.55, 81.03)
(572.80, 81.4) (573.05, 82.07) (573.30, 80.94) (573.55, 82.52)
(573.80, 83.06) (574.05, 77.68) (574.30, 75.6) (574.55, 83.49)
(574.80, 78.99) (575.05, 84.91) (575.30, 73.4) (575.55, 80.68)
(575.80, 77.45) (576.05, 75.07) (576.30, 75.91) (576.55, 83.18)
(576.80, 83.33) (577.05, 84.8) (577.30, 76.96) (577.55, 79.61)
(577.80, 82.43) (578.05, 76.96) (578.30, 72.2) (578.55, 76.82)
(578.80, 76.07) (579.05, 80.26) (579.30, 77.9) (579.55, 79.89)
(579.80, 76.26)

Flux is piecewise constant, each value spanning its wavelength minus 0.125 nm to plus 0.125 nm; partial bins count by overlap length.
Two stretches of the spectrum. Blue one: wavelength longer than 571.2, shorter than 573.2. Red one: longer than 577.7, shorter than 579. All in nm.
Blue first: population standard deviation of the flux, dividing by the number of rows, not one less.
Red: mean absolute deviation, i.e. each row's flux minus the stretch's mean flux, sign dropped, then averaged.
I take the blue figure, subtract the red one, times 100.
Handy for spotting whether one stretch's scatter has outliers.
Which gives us -60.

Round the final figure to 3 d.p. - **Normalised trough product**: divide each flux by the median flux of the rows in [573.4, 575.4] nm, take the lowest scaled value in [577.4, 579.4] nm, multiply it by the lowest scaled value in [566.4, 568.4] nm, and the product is 0.854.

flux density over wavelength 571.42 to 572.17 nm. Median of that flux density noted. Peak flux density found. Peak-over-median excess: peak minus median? 2.4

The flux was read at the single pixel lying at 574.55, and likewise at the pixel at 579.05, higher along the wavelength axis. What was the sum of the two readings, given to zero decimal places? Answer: 164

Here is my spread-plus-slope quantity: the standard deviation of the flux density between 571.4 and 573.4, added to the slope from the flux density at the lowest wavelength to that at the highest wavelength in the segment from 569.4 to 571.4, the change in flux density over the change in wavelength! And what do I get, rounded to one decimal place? -0.1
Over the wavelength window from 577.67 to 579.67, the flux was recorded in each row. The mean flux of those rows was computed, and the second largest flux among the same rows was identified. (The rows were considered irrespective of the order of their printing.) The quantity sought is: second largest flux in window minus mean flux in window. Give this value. 2.4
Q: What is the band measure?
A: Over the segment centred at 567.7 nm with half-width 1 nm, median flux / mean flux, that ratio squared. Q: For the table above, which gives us 1.00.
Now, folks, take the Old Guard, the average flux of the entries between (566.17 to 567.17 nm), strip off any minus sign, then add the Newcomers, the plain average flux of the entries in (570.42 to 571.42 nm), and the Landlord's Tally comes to 153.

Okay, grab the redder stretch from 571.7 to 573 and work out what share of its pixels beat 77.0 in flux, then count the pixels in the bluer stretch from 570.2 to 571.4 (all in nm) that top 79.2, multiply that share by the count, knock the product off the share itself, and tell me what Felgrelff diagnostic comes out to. 1.0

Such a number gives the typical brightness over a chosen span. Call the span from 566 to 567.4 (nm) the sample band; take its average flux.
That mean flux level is 80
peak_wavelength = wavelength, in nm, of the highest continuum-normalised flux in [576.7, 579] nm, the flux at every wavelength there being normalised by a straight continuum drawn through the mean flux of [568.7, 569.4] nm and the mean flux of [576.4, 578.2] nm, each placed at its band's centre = 577.05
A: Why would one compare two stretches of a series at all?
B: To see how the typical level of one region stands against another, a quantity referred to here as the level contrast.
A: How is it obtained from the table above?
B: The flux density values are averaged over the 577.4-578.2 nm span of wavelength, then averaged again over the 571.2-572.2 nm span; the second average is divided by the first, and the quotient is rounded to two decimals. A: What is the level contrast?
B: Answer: 1.02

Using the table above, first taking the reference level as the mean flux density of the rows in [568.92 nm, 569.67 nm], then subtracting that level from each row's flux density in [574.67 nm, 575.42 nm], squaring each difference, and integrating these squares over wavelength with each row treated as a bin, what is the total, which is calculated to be 17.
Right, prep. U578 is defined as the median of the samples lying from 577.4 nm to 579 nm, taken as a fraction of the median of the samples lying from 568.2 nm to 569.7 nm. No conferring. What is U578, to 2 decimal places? 0.97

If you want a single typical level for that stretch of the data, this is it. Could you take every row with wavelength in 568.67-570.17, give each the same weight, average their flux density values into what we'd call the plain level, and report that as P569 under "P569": 78.5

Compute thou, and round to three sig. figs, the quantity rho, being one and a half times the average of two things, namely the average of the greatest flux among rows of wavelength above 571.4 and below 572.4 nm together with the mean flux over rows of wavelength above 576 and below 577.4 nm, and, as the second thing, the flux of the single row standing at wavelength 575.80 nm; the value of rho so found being 120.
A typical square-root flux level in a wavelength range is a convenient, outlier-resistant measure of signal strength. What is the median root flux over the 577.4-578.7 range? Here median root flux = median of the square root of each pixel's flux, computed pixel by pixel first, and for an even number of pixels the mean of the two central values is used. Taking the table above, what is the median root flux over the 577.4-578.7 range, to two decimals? 8.77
